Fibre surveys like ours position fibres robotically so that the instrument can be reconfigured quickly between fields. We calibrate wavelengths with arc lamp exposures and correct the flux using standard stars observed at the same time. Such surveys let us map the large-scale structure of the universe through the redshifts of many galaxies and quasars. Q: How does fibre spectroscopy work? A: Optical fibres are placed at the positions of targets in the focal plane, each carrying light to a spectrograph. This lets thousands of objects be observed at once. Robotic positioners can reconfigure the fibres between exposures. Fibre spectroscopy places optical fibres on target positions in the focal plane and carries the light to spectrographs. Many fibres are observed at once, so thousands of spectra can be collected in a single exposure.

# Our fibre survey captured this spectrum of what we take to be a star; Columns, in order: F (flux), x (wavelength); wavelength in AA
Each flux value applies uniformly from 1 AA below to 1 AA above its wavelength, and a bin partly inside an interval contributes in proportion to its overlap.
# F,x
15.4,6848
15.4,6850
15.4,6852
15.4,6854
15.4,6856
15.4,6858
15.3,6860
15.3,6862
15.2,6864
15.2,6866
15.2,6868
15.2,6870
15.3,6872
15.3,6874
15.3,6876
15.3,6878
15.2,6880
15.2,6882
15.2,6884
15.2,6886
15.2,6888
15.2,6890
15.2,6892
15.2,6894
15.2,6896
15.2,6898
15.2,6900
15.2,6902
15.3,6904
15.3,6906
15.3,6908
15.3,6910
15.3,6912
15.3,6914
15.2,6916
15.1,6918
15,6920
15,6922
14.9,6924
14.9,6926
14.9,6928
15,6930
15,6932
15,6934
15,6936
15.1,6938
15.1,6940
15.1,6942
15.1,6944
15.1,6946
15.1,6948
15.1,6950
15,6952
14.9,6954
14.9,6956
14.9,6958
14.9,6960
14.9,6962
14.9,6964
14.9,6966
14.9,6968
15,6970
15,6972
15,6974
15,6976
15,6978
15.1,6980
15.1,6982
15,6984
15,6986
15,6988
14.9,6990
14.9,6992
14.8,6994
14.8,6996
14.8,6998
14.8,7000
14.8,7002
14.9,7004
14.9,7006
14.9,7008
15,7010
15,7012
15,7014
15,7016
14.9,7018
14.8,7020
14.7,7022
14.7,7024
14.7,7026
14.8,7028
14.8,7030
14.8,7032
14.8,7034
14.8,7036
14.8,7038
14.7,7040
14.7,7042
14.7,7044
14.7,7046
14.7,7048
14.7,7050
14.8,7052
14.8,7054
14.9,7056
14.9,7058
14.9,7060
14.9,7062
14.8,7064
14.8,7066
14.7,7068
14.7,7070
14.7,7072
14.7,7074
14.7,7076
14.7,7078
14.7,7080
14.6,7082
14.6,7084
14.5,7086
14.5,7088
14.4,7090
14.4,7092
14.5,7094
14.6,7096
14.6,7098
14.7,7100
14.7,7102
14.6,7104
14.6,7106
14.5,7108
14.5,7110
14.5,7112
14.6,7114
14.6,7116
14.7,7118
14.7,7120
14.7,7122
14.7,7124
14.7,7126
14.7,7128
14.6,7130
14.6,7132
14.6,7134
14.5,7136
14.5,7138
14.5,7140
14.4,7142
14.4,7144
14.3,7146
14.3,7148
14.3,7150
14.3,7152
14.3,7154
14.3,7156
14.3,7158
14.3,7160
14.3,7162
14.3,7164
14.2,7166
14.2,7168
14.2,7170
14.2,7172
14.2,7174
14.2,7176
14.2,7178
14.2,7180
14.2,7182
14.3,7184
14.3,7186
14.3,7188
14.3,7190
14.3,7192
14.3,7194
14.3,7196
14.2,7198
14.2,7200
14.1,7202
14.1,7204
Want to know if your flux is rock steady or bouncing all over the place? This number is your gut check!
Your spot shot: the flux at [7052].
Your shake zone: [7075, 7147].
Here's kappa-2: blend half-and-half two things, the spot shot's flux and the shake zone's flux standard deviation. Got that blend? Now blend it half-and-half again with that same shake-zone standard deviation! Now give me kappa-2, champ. 3.78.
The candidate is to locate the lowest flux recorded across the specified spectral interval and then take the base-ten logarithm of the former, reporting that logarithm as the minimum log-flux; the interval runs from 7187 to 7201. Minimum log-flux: 1.152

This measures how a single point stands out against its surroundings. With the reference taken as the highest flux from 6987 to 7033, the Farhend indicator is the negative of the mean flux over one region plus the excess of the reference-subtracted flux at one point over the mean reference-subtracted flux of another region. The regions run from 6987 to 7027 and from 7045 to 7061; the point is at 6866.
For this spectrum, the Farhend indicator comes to -14.5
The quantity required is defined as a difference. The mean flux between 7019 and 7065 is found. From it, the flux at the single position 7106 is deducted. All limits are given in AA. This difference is 0.18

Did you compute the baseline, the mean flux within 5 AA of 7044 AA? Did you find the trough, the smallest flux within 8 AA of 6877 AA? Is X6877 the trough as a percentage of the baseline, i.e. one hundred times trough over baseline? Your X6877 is 103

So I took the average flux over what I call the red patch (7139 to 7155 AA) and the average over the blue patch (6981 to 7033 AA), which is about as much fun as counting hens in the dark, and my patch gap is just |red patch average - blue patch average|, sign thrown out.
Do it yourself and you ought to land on 0.53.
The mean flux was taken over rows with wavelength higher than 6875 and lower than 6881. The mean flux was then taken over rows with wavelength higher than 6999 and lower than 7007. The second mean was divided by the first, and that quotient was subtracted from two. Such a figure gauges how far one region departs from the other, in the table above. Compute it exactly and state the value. 1.03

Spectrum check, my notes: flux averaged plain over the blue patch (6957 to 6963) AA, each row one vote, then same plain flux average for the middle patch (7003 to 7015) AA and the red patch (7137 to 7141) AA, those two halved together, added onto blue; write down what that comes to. 29.6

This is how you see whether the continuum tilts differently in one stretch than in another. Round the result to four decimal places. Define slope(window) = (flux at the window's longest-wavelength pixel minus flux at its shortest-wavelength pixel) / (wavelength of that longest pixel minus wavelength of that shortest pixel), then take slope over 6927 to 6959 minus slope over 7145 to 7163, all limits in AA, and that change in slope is 0.0000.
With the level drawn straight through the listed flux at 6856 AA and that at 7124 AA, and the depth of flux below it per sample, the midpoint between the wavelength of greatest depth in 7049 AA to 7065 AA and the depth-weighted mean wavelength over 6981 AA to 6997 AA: 7021.2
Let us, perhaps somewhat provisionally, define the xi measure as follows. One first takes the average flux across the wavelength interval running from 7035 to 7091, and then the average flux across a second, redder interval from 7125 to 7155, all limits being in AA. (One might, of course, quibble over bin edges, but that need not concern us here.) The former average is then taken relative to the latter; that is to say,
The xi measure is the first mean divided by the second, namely 1.02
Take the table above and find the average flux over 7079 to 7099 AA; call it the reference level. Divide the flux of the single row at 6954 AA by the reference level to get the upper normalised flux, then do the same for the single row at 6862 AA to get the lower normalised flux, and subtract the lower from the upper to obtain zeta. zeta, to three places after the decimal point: -0.028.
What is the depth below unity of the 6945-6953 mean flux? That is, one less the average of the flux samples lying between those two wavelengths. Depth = -14.1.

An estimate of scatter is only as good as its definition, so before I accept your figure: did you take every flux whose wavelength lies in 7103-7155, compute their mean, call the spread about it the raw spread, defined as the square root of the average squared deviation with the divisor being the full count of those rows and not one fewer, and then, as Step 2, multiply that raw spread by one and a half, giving 0.21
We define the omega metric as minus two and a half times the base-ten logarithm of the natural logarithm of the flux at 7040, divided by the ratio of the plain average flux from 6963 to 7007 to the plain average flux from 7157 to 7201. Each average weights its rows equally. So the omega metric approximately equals -1.02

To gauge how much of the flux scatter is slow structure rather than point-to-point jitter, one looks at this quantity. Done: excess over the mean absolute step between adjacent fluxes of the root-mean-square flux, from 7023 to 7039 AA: 14.8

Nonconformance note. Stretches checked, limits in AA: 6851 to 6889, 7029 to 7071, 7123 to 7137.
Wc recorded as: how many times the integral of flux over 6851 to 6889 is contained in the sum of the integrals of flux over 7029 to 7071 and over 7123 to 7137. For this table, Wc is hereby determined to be 1.4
